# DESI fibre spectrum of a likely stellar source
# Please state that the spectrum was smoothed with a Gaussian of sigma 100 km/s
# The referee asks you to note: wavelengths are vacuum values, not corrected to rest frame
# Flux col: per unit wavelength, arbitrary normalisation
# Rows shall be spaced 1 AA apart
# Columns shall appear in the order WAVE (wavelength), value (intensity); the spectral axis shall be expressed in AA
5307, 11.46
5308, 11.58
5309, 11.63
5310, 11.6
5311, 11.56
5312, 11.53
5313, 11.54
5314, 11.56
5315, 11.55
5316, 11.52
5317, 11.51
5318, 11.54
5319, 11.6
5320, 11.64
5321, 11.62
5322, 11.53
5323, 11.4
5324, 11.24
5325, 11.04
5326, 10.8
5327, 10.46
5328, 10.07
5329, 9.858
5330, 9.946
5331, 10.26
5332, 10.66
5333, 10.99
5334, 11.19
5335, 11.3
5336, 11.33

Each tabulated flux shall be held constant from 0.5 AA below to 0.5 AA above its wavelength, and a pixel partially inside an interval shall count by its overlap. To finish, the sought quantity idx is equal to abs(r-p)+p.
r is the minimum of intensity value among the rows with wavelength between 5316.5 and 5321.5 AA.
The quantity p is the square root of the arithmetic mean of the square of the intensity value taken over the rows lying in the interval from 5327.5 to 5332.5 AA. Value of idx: 11.5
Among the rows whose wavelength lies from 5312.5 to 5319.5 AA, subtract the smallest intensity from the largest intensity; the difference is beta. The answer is 0.1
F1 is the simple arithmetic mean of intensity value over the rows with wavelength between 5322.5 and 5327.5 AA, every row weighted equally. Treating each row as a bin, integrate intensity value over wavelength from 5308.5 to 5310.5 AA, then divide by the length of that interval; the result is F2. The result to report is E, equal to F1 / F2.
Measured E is 0.95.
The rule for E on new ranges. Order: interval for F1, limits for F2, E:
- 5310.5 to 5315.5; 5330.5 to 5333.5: 1.09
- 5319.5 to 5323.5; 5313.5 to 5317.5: 1.00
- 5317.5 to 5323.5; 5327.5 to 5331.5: 1.15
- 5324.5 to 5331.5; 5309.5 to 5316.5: 0.90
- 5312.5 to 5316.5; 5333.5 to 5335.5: 1.03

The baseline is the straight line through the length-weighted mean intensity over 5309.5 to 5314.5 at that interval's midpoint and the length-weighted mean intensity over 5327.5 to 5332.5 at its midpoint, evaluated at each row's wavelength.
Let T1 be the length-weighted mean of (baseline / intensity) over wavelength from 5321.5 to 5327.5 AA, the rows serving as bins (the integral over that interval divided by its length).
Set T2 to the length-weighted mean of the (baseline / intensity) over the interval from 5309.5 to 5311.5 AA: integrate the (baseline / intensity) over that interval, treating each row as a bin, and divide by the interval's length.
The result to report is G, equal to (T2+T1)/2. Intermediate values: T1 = 0.956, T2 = 1.01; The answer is 0.982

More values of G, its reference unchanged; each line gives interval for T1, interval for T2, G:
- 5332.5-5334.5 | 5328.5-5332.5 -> 0.943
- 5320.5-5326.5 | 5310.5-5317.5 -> 0.967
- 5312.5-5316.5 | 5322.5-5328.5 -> 0.978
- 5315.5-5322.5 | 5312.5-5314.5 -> 0.971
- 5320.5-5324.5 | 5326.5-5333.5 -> 0.962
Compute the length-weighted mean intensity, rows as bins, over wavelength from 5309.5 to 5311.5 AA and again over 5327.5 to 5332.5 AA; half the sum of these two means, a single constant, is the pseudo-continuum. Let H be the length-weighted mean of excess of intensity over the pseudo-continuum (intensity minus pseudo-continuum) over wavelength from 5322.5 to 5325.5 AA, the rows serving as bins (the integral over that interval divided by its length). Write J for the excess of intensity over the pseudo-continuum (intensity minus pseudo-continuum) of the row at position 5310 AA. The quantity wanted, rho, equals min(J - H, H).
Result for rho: 0.4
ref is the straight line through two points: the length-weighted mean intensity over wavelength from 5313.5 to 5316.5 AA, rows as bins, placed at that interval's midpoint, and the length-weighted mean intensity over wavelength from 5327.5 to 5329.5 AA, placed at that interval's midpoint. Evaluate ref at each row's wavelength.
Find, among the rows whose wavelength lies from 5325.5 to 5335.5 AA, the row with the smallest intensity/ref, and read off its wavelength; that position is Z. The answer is 5329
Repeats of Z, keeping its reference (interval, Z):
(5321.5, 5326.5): 5326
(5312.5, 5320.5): 5313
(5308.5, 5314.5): 5309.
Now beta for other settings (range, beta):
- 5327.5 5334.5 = 1.3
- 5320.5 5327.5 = 1.2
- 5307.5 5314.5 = 0.1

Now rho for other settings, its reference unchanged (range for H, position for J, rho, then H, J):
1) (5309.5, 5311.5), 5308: 0.0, 0.71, 0.71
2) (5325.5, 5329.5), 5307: -0.6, -0.57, 0.59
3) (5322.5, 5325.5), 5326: -0.4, 0.36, -0.07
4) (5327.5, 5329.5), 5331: -0.9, -0.91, -0.61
